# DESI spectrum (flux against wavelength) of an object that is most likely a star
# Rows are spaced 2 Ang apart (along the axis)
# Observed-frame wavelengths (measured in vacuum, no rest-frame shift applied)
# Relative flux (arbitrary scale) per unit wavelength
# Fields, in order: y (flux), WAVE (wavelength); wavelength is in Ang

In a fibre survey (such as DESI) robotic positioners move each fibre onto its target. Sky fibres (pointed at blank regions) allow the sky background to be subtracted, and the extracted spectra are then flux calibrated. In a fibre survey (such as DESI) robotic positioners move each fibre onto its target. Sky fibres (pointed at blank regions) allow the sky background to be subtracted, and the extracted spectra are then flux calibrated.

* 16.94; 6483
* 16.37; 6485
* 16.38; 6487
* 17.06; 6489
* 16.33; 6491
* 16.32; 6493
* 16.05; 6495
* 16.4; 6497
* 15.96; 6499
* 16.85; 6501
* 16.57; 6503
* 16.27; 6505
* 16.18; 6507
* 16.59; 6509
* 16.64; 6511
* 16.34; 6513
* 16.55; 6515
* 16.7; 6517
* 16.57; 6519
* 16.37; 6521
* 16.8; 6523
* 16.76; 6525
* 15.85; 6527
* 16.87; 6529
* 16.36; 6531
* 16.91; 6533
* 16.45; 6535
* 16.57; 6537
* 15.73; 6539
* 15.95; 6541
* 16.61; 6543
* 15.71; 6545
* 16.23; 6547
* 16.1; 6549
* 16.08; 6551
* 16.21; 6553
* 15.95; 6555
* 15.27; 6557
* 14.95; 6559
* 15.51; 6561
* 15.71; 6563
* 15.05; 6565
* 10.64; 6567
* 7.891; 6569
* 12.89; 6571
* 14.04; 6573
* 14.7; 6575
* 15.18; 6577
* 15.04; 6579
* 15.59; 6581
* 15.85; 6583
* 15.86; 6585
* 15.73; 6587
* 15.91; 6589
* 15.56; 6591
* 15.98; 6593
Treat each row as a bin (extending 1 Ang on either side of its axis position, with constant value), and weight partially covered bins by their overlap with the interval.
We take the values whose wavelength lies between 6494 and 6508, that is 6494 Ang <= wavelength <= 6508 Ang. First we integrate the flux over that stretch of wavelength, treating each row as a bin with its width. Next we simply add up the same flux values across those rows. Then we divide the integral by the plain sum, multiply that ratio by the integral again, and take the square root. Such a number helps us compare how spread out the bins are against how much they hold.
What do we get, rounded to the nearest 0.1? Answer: 21.4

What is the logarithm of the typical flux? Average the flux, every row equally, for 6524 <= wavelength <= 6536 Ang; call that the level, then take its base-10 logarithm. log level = 1.22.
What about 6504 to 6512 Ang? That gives 1.22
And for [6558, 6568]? 1.16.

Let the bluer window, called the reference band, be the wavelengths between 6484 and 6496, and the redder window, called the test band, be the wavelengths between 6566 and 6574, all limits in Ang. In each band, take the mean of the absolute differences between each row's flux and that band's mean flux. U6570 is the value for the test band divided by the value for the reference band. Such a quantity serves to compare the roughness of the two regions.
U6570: 10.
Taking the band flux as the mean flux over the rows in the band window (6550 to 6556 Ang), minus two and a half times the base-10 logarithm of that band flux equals -3.02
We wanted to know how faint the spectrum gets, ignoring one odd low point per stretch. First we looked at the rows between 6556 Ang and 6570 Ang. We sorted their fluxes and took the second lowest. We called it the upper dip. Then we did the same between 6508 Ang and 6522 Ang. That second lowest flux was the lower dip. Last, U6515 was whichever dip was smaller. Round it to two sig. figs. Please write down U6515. 11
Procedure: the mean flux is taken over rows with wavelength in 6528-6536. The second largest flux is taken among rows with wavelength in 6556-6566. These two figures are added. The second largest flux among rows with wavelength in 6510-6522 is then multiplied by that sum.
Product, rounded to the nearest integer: 535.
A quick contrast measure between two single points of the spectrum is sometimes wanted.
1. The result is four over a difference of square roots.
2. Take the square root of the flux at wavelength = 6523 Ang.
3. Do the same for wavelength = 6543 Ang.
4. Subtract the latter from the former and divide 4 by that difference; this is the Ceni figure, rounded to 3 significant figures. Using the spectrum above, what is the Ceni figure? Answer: 172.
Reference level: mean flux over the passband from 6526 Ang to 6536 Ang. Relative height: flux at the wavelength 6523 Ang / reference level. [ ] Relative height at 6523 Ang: 1.02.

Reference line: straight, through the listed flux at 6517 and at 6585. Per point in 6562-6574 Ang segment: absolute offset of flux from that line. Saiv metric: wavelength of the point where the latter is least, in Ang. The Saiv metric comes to 6563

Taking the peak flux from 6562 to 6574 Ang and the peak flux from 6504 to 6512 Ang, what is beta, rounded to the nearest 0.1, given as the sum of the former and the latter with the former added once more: 48.1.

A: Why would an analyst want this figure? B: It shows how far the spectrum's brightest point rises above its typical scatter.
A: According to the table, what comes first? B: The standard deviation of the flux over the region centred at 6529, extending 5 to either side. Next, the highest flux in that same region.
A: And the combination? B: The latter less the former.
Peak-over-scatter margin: 16.5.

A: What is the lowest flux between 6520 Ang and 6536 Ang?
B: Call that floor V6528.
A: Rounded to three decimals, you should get 15.850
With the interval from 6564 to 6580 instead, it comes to 7.891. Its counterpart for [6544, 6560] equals 14.950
